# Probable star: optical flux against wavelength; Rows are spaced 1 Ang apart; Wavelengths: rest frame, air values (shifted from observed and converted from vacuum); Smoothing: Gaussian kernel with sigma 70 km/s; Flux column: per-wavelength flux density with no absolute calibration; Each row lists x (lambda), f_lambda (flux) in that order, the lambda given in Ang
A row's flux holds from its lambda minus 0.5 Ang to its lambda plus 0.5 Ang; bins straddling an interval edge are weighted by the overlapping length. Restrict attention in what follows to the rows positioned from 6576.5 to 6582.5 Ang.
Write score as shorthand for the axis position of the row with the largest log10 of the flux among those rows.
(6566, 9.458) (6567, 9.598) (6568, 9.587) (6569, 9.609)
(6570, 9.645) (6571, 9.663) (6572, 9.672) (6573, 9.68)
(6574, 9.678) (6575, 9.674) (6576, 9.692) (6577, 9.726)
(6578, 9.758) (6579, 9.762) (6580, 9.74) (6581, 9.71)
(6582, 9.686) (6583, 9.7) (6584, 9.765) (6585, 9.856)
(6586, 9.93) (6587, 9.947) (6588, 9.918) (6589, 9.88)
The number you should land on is 6579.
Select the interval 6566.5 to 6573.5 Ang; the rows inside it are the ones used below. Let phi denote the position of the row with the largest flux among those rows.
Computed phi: 6573 Ang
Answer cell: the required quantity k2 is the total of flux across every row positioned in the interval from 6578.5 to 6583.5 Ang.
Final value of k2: 48.6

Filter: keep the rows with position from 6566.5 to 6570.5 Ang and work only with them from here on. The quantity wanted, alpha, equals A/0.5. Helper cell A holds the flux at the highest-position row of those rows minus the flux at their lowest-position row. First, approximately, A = 0.047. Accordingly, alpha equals 0.09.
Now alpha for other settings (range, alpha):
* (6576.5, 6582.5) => -0.08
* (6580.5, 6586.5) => 0.44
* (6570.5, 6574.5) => 0.03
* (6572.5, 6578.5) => 0.16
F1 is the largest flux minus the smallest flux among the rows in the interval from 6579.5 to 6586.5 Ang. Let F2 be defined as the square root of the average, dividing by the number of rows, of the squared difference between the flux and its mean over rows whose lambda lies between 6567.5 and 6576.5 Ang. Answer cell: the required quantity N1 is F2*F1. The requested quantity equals 0.008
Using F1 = 0.24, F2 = 0.03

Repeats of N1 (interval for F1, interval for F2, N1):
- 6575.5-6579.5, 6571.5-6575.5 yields 0.000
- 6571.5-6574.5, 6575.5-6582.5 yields 0.000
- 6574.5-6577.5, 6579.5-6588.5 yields 0.005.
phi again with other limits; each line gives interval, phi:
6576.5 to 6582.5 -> 6579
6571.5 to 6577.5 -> 6577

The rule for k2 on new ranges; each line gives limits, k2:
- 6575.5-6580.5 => 48.7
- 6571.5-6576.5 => 48.4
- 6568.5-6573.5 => 48.3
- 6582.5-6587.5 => 49.2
